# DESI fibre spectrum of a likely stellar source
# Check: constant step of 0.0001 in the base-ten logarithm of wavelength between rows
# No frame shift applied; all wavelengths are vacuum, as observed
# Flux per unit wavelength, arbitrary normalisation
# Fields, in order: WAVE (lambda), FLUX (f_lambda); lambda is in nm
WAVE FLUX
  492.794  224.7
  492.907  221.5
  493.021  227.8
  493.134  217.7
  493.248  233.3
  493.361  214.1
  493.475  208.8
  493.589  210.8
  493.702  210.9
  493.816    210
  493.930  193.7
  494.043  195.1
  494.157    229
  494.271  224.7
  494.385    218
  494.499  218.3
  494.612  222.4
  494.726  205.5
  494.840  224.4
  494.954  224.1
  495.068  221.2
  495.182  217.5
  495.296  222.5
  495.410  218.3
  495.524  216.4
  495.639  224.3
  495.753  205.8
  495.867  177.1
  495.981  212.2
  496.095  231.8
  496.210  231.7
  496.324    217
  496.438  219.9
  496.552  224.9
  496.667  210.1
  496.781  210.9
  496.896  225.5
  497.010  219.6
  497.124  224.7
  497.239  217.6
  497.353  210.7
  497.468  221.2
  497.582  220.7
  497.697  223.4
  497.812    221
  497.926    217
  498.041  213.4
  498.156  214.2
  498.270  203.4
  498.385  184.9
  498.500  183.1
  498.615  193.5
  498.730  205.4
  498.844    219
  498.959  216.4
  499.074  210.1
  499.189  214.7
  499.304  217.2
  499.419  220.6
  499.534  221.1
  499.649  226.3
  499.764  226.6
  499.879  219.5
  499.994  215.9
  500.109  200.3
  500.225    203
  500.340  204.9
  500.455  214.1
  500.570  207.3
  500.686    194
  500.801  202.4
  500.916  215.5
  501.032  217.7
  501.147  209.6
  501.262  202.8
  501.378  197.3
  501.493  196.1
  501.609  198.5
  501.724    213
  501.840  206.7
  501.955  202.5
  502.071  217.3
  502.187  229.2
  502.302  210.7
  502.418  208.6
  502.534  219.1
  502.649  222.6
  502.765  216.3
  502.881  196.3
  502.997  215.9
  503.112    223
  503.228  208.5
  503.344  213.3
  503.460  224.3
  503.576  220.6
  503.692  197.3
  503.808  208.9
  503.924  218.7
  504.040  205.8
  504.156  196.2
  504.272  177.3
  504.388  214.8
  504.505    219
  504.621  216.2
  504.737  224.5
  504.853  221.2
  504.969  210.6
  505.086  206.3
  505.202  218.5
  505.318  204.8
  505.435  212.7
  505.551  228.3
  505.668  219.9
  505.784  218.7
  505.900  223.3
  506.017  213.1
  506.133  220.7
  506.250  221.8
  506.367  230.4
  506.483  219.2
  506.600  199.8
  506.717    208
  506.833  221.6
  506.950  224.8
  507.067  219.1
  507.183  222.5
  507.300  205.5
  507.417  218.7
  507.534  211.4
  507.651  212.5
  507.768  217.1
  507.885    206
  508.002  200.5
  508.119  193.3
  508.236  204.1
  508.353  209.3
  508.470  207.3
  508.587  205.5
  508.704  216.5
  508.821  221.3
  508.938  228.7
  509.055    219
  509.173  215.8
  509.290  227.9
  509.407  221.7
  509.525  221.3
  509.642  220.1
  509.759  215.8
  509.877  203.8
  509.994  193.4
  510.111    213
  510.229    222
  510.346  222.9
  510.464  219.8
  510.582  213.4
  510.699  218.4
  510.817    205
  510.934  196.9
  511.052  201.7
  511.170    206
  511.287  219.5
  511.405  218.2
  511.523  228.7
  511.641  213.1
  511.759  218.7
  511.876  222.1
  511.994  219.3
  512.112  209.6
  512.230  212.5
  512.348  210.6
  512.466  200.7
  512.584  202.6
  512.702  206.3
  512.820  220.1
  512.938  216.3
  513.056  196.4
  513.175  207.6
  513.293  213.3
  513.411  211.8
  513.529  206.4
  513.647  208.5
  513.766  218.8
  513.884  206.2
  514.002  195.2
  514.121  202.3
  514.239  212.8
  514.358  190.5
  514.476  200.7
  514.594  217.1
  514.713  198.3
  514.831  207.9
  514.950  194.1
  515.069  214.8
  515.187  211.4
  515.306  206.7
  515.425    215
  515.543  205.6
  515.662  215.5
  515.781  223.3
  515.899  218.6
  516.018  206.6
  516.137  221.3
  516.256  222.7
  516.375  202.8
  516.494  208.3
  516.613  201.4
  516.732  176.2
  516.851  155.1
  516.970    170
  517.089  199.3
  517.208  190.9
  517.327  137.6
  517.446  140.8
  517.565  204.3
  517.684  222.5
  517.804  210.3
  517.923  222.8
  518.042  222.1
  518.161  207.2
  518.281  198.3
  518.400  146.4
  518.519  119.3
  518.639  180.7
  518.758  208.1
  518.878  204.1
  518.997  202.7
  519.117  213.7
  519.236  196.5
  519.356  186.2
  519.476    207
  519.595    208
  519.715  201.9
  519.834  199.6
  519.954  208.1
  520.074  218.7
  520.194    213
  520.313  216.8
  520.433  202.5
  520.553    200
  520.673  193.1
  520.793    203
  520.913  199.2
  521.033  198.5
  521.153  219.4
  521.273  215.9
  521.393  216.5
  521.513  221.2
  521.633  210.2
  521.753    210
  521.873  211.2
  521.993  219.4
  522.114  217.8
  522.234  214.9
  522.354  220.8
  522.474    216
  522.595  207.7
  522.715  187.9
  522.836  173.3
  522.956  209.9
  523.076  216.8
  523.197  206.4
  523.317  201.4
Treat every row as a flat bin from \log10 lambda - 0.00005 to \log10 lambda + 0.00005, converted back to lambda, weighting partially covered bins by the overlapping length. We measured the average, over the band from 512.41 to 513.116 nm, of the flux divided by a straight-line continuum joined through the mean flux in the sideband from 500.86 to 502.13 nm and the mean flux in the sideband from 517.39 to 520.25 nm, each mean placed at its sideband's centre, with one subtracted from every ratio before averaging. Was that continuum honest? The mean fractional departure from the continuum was 0.031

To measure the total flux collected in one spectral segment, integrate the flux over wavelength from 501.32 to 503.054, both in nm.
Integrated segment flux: 364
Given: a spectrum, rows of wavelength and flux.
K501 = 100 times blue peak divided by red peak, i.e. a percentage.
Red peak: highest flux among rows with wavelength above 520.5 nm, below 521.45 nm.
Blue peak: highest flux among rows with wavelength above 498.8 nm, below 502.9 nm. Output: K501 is 104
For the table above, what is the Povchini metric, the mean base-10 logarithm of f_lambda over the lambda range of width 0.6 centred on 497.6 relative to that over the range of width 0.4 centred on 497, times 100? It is 100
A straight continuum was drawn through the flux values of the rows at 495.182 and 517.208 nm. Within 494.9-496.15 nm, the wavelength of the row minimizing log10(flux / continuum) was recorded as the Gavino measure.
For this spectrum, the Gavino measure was 495.867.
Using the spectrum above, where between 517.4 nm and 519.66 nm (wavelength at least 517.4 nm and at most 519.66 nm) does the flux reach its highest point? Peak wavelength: 517.923 nm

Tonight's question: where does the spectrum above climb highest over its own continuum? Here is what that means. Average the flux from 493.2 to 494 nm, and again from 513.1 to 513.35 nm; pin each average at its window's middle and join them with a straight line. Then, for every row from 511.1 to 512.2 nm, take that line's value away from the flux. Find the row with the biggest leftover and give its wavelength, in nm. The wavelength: 511.523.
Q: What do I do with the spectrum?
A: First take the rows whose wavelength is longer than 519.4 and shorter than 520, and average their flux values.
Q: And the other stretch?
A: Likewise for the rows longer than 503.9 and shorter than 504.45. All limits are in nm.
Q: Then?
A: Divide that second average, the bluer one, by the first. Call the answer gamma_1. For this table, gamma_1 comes 0.99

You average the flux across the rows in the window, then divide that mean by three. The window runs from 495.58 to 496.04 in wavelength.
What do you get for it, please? 68.3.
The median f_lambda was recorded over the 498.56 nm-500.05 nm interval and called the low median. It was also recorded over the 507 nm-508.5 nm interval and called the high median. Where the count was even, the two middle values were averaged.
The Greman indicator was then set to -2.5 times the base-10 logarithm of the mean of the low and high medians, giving -5.82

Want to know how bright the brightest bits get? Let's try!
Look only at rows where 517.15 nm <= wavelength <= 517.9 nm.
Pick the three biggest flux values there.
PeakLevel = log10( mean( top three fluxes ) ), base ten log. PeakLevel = 2.33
